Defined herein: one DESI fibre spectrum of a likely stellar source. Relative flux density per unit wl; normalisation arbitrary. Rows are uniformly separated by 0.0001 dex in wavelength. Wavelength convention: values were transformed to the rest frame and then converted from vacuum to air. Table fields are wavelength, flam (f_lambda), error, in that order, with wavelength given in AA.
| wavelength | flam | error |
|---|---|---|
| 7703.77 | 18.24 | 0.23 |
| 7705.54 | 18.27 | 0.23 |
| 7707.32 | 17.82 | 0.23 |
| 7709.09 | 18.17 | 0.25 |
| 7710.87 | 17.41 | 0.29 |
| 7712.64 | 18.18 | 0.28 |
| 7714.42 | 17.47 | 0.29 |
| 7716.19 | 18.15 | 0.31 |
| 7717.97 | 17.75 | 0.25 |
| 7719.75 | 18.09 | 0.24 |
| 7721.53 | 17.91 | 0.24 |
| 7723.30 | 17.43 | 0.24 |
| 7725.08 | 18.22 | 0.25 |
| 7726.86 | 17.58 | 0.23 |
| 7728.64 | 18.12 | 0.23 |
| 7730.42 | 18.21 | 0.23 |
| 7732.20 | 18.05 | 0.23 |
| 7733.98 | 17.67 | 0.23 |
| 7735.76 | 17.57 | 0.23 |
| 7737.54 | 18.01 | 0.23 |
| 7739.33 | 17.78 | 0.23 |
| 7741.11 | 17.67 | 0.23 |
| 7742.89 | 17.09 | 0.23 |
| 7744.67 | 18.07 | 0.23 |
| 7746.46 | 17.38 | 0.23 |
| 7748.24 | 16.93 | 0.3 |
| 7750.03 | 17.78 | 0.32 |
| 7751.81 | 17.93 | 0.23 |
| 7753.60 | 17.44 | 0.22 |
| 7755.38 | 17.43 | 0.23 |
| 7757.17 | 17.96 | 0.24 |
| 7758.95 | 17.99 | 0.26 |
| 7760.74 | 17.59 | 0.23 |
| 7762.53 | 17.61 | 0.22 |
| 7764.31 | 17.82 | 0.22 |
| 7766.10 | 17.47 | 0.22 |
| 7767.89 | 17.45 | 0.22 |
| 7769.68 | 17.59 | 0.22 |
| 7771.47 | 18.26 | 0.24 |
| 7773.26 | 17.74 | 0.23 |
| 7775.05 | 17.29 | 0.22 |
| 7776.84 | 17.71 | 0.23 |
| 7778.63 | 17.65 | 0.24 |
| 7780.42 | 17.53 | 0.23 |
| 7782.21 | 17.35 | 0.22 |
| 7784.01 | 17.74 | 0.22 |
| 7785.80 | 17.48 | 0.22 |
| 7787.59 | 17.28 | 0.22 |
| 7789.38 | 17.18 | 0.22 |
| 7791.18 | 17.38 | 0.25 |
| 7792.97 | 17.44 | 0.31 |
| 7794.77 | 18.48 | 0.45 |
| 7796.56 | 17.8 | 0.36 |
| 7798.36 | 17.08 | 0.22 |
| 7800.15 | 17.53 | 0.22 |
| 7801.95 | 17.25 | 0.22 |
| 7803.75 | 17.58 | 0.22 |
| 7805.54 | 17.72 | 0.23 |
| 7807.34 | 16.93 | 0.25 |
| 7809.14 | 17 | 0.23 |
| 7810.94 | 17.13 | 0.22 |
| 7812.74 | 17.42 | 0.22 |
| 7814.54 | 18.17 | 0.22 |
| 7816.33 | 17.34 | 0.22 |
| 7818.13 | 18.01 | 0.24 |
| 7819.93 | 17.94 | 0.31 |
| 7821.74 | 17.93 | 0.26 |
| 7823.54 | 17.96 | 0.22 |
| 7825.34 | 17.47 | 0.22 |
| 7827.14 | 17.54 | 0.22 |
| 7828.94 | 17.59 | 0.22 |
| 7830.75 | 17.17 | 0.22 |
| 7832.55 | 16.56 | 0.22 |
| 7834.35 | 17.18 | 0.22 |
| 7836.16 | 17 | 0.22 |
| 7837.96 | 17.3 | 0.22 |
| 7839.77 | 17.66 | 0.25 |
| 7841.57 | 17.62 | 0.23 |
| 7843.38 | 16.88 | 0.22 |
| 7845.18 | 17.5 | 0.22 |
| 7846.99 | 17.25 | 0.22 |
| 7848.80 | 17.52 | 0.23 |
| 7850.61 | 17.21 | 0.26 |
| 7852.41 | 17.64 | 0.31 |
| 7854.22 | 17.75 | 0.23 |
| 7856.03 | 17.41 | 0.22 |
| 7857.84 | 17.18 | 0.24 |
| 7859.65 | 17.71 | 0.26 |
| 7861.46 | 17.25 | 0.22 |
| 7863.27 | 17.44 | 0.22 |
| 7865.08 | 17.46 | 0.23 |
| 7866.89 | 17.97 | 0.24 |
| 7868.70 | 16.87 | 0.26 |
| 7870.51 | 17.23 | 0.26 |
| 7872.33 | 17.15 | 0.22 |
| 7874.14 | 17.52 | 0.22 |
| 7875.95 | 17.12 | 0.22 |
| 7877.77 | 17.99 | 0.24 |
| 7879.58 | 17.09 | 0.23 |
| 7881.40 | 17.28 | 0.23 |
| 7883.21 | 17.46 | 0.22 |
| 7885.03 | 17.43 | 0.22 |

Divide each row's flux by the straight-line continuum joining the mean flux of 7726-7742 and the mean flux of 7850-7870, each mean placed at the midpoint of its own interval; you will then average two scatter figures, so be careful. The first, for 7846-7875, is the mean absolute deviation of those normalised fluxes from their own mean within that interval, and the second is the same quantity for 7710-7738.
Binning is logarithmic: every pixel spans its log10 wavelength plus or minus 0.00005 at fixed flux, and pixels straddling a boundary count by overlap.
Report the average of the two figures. 0.0138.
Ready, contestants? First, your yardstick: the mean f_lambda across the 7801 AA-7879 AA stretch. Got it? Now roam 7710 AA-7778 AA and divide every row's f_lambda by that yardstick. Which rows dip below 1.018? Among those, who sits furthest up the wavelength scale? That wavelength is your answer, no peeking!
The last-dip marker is 7776.84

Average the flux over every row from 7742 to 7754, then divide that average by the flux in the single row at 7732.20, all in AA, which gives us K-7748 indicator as 0.970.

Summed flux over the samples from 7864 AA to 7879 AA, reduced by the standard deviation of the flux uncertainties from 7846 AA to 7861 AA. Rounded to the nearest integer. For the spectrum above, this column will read 139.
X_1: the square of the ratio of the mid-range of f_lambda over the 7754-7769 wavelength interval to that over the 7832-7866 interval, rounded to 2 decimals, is 1.07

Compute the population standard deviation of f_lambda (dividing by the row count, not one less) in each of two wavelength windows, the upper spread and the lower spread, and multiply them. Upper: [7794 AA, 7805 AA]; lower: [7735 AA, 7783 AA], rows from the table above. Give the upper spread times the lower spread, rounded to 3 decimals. 0.133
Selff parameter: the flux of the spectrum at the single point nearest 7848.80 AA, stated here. 17.52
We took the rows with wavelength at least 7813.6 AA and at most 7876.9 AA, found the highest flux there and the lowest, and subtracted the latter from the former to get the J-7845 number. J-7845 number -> 1.6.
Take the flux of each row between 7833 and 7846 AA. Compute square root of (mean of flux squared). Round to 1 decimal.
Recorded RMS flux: 17.3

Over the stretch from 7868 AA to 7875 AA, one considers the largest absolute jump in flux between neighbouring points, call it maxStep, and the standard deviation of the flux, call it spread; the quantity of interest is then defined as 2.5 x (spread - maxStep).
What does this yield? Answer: -0.3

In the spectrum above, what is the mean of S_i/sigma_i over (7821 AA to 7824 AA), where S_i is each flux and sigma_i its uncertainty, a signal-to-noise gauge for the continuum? 75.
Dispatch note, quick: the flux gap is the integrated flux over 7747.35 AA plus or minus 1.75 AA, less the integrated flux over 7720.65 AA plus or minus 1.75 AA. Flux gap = -2.8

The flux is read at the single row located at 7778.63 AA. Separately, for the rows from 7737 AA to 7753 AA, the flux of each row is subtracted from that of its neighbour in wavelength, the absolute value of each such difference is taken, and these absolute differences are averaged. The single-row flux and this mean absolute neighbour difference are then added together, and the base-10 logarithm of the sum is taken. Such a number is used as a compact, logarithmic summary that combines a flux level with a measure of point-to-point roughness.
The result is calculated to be 1.26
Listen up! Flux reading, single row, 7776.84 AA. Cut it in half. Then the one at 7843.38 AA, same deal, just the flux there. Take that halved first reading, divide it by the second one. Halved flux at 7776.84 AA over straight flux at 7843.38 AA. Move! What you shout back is 0.525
